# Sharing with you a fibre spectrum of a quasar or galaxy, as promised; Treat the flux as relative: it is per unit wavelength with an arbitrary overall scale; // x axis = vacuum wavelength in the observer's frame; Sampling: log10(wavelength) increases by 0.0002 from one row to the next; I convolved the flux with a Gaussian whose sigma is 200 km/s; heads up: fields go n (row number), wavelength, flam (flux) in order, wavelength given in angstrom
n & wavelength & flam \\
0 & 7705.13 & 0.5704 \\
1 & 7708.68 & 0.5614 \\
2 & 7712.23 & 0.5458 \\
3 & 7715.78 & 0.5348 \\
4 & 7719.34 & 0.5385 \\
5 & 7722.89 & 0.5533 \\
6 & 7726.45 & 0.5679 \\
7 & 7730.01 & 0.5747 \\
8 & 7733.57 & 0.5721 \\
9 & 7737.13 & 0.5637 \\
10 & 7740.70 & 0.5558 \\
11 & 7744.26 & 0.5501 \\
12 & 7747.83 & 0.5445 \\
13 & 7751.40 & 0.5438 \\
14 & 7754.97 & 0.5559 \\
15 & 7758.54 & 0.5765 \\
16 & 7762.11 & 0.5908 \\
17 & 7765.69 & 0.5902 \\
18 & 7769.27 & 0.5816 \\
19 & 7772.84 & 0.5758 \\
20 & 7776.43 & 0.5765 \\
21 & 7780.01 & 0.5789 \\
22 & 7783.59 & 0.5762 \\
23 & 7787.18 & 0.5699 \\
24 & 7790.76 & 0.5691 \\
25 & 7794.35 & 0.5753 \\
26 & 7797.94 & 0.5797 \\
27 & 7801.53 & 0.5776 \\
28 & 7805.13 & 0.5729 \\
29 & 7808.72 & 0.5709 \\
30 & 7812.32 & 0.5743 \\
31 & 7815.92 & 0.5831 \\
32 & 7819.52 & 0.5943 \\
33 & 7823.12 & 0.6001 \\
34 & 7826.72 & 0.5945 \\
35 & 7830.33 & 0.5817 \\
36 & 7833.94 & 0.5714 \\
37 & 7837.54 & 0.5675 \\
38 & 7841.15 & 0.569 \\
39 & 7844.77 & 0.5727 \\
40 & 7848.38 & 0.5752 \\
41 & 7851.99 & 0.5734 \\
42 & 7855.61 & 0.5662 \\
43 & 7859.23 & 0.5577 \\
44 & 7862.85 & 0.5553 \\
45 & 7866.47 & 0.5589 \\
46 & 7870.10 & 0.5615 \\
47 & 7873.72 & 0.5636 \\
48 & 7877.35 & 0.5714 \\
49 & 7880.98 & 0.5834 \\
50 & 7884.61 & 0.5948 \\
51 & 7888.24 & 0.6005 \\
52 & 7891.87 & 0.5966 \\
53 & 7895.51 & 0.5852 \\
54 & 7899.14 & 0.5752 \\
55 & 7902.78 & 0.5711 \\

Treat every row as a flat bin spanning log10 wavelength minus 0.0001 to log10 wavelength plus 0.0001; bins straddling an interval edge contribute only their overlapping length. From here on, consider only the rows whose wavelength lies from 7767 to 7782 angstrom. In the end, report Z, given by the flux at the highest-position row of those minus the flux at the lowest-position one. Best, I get -0.003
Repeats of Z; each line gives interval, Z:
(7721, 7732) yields 0.021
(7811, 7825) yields 0.026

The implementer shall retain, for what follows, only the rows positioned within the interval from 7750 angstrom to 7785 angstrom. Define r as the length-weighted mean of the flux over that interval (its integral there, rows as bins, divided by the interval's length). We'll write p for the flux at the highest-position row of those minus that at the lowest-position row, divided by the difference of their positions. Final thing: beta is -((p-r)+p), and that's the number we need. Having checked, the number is 0.573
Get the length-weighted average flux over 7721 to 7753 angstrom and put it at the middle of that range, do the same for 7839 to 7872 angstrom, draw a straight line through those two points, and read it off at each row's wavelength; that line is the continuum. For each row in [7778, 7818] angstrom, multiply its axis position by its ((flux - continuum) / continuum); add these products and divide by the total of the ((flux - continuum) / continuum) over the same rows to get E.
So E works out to 7798.0 angstrom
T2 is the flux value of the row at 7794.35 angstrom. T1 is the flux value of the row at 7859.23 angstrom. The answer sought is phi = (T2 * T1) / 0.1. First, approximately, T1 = 0.5577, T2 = 0.5753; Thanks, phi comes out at 3.21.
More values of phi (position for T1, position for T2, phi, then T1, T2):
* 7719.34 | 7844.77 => 3.08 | 0.5385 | 0.5727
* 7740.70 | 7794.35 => 3.20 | 0.5558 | 0.5753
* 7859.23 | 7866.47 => 3.12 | 0.5577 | 0.5589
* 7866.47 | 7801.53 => 3.23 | 0.5589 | 0.5776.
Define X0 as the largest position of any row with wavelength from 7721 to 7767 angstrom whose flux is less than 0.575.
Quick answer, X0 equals 7754.97 angstrom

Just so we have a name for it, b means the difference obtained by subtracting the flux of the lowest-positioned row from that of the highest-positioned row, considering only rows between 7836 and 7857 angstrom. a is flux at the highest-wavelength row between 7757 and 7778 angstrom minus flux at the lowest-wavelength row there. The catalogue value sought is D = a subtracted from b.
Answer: 0.00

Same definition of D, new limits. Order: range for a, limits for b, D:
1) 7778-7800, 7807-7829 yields 0.02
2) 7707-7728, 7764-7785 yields -0.02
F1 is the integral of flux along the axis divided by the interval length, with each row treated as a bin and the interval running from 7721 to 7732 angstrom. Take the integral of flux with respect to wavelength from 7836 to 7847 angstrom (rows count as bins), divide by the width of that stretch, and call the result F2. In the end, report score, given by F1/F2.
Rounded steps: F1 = 0.565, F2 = 0.570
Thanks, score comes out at 0.99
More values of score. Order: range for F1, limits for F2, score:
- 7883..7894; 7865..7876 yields 1.06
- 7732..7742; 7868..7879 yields 1.00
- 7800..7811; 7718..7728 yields 1.04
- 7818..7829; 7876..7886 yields 1.02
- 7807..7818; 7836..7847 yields 1.01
